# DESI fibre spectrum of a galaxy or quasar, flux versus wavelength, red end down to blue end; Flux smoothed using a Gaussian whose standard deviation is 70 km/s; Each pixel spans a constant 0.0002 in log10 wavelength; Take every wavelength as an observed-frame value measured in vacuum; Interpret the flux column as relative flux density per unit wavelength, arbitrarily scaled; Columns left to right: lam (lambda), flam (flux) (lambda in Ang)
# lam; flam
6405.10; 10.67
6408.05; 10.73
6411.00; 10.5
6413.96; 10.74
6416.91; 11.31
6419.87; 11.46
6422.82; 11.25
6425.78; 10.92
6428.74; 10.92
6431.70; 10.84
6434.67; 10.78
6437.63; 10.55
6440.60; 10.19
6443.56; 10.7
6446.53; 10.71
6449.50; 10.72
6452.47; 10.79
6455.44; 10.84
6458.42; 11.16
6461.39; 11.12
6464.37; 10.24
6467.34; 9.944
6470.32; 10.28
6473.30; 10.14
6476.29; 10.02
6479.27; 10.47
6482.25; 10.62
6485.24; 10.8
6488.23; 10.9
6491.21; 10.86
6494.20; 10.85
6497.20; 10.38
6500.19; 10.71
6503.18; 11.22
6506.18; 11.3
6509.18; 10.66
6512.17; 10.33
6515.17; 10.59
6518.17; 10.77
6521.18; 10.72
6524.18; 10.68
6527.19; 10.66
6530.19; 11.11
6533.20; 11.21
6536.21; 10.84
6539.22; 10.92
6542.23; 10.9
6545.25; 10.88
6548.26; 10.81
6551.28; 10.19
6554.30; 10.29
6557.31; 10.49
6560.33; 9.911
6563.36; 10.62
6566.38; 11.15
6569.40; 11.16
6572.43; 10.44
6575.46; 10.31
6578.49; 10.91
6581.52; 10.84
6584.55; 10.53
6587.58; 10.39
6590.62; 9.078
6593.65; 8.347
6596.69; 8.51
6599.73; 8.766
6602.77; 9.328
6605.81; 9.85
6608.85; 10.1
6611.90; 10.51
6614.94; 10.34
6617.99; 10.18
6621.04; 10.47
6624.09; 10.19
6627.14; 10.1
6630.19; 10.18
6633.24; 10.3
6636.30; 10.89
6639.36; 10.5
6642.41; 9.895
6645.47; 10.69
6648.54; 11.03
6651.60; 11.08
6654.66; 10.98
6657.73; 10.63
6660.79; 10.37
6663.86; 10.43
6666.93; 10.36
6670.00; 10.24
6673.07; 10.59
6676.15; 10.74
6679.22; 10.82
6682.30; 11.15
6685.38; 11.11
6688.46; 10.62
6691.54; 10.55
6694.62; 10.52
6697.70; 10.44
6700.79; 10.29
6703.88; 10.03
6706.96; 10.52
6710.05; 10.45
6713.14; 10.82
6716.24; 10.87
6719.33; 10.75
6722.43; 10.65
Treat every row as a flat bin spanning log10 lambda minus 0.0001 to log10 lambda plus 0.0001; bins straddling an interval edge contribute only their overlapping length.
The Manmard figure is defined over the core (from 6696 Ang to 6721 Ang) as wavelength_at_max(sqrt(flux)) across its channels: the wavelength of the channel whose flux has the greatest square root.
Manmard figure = 6716.24 Ang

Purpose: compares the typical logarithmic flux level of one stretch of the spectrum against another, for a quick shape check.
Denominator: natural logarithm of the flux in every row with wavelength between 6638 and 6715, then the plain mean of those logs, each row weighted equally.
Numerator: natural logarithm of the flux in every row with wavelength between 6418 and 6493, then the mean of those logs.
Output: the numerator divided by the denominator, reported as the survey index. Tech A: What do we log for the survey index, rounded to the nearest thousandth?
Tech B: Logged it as 1.004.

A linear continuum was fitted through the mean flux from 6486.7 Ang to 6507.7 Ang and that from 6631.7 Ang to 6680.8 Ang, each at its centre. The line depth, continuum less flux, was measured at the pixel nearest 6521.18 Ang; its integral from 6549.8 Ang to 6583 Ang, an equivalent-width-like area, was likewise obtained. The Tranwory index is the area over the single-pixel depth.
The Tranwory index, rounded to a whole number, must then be 50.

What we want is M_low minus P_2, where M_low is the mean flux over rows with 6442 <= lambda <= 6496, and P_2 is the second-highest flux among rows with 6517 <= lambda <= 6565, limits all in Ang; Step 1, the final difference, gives -0.49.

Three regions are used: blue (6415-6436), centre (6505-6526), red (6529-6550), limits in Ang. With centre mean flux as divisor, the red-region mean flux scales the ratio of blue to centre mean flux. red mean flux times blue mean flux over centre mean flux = 11.3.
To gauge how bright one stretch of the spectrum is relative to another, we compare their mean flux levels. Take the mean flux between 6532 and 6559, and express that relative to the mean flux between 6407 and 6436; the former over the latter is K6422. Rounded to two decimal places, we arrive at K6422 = 0.98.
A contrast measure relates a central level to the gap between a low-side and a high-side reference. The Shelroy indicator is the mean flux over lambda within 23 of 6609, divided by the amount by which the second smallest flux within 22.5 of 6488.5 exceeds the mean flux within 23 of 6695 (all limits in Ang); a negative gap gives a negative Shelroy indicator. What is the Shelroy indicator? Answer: -16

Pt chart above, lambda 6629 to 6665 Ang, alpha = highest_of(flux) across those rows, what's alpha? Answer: 11.08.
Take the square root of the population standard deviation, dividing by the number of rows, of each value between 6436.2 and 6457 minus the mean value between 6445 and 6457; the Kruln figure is 0.45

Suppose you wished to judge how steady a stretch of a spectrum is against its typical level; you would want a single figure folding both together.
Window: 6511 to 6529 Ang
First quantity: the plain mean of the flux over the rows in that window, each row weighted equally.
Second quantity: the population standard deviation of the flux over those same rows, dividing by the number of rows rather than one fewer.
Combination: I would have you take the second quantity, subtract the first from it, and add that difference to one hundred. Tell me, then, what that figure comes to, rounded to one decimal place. 89.5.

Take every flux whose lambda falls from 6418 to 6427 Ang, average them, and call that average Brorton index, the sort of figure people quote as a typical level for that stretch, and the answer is 11.2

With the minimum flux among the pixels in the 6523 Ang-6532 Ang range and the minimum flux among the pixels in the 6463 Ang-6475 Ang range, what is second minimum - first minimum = -0.72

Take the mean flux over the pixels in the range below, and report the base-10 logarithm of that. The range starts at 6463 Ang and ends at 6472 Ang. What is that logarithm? 1.01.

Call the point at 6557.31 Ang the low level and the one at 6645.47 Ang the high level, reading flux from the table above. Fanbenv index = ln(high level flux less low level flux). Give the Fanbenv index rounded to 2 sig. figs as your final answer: -1.6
